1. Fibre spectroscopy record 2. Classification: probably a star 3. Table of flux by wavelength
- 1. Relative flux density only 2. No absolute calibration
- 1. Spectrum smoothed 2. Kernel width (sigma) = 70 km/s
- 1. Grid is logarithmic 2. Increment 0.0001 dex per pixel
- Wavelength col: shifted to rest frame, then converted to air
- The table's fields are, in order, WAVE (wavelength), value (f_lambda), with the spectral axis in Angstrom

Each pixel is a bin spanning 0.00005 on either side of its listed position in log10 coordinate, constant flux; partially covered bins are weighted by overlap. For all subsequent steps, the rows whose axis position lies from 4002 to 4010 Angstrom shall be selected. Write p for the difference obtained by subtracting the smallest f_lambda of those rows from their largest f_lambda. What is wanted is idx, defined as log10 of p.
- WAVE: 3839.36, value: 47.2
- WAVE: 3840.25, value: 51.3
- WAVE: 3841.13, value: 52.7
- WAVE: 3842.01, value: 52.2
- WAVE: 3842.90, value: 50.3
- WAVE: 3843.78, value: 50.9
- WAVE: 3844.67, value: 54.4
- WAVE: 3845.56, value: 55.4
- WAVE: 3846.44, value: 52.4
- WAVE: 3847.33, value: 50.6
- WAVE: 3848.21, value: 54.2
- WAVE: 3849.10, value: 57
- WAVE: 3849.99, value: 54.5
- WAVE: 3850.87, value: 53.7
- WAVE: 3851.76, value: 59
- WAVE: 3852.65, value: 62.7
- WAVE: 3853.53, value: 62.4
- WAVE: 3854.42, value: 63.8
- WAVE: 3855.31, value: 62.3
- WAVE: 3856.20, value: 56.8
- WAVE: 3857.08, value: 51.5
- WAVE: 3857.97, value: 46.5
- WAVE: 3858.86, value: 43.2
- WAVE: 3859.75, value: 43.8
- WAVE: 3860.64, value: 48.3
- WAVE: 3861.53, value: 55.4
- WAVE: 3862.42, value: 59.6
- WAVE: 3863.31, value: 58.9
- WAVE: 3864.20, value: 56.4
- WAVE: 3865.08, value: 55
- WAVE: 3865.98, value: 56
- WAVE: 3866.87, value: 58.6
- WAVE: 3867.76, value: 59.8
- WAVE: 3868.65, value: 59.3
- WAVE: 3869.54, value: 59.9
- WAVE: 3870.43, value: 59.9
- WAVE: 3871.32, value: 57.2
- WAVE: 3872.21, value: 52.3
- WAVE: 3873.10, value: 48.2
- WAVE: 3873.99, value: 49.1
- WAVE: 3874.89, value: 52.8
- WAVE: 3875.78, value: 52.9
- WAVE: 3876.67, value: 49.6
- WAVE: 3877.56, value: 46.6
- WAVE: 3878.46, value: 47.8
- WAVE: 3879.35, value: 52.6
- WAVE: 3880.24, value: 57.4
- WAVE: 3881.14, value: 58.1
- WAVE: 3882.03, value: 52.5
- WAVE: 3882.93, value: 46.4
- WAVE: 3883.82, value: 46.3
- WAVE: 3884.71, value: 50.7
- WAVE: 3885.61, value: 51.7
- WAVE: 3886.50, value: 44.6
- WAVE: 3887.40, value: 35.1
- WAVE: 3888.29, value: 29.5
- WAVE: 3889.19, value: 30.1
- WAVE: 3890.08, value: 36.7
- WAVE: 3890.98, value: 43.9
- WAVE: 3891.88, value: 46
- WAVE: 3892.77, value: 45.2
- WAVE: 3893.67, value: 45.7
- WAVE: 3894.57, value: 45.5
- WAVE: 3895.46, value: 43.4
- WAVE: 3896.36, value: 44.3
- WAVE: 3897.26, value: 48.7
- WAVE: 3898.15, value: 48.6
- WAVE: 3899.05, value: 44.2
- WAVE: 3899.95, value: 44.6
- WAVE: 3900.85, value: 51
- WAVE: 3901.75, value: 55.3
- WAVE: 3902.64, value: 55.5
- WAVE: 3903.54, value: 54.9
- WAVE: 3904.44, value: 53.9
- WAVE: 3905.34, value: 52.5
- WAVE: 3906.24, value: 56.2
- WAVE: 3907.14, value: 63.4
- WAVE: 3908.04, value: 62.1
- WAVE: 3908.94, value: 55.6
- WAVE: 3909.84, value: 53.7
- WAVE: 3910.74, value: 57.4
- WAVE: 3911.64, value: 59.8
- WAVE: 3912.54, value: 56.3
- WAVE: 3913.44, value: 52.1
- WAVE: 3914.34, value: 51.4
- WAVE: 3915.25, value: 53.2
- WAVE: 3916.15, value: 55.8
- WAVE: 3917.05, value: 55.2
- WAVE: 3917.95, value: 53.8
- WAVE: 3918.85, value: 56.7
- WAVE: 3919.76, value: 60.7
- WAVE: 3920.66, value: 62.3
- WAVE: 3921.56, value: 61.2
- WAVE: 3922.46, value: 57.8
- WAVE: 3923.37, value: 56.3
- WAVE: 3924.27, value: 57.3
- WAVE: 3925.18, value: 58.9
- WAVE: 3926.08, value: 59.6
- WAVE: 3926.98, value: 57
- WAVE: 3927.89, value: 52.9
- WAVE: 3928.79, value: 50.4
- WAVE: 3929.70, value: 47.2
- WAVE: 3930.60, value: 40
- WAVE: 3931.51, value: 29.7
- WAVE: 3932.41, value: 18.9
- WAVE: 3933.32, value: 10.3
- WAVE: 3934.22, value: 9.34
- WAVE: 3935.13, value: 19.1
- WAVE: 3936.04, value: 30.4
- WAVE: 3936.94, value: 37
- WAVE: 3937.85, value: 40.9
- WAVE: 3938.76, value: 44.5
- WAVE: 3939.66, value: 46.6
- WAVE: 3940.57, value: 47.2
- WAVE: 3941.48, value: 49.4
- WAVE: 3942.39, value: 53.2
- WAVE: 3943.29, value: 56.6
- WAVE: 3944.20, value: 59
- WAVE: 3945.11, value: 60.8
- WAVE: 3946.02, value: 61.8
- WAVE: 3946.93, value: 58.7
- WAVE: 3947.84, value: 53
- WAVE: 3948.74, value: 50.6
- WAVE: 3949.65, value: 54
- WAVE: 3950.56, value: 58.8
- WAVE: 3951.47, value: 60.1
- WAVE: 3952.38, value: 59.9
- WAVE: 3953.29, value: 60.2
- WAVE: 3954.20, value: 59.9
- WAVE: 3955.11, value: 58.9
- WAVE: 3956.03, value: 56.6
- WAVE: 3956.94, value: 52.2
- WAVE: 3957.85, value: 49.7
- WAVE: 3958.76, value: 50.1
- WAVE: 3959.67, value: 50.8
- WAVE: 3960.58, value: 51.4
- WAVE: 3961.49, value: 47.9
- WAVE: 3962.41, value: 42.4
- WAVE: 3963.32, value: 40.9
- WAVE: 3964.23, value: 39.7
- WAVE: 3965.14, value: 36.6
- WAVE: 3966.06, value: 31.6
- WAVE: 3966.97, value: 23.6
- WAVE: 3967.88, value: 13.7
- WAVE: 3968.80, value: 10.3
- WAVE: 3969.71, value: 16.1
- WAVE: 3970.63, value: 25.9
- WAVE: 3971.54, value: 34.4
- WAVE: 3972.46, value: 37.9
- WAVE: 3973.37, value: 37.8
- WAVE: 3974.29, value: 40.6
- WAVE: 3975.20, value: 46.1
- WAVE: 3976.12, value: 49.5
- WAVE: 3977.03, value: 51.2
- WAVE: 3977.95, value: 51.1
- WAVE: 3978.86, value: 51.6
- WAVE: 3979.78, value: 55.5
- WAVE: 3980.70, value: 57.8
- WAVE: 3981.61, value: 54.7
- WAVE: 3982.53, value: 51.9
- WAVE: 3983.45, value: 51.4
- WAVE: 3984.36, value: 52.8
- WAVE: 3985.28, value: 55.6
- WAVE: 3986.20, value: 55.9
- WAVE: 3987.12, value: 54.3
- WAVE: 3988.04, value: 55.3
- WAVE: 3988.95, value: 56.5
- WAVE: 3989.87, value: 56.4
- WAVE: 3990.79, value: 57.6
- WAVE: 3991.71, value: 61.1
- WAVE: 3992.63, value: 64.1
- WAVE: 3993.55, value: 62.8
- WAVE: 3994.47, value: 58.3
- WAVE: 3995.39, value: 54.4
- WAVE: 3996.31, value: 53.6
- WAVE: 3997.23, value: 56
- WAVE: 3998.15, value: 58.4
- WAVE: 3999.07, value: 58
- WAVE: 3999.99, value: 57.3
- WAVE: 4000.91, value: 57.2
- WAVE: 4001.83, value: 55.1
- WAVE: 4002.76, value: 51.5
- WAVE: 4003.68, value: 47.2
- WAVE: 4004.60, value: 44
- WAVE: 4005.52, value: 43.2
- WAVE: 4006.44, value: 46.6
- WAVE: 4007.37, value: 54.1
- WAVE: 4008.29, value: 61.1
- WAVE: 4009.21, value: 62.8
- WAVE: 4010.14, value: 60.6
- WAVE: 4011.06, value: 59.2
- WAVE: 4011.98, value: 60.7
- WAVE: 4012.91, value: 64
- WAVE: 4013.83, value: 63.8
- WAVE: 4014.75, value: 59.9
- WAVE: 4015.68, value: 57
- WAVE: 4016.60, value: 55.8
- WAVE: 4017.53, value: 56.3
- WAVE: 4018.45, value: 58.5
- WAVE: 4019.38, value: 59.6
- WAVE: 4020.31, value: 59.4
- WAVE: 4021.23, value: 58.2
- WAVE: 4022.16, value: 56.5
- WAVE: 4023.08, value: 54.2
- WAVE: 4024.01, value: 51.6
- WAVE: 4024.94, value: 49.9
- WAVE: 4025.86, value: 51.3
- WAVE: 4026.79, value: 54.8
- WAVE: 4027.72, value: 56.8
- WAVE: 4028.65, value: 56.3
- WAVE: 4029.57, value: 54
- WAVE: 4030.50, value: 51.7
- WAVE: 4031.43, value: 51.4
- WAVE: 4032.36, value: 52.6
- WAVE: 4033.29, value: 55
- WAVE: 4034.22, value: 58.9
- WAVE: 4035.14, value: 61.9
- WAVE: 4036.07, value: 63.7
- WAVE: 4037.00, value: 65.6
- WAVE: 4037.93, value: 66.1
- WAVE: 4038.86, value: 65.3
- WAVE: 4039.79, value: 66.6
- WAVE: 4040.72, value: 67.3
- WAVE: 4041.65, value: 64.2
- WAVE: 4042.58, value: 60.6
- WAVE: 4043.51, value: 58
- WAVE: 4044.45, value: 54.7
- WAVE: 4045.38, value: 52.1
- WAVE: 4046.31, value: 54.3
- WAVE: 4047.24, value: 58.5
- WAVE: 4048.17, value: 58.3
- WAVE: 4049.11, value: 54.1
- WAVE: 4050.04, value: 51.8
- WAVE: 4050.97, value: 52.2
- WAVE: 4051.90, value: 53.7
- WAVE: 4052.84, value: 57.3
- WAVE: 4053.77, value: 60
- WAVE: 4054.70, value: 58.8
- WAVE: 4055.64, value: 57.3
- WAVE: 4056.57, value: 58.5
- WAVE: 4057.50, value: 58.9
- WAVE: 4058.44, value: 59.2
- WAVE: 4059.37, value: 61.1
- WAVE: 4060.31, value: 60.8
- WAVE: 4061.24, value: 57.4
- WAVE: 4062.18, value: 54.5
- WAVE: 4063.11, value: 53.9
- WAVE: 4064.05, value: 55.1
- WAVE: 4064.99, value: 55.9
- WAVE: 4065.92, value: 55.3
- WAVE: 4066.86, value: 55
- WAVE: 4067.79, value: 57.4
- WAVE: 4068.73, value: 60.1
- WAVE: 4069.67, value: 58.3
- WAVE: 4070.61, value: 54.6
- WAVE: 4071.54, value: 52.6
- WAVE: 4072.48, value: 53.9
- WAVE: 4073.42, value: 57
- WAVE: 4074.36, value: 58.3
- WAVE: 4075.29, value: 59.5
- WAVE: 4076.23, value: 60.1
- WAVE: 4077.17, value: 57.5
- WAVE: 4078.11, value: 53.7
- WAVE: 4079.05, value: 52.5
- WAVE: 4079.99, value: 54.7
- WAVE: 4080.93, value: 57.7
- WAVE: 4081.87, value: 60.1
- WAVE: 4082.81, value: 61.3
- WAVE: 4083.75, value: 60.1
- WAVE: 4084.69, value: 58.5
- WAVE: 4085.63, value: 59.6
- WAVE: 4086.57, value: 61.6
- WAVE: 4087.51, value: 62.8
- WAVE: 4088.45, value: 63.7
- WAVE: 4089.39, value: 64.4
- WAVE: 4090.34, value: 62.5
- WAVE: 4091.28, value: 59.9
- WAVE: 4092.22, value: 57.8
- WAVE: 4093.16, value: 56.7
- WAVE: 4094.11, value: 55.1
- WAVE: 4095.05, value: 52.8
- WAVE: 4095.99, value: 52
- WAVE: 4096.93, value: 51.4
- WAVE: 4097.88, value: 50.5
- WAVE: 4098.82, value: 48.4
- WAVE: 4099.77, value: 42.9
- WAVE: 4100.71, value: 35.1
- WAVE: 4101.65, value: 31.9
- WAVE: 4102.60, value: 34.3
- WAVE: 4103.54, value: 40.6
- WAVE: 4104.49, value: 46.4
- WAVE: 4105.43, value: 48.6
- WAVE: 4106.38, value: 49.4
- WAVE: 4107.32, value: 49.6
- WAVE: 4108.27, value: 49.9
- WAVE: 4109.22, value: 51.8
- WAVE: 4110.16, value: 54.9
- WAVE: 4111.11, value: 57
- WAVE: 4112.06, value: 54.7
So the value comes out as 1.3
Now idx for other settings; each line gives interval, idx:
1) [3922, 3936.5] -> 1.7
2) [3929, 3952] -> 1.7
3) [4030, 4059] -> 1.2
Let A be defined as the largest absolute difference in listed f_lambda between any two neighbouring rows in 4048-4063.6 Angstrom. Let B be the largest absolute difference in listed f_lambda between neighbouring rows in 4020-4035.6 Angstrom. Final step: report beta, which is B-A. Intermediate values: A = 4.2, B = 3.9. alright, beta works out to -0.3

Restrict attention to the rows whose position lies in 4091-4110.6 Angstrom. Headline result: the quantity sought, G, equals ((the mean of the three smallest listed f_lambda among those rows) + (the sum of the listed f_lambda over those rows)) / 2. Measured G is 527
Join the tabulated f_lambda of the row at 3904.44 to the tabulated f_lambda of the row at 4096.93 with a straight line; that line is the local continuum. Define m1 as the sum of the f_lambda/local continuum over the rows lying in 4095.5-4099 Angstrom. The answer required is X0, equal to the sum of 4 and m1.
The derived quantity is 7.94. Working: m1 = 3.9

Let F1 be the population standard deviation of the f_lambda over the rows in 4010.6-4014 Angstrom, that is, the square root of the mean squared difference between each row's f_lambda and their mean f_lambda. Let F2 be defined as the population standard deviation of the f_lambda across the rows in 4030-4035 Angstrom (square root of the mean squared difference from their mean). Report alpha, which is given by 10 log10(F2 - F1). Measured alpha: -1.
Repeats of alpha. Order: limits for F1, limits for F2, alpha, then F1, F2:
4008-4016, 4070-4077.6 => -4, 2.1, 3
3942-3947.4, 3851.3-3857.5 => 1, 2.8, 4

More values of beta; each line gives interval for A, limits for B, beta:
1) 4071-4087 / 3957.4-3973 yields 6.1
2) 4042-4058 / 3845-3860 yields 1.3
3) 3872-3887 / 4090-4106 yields 0.7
